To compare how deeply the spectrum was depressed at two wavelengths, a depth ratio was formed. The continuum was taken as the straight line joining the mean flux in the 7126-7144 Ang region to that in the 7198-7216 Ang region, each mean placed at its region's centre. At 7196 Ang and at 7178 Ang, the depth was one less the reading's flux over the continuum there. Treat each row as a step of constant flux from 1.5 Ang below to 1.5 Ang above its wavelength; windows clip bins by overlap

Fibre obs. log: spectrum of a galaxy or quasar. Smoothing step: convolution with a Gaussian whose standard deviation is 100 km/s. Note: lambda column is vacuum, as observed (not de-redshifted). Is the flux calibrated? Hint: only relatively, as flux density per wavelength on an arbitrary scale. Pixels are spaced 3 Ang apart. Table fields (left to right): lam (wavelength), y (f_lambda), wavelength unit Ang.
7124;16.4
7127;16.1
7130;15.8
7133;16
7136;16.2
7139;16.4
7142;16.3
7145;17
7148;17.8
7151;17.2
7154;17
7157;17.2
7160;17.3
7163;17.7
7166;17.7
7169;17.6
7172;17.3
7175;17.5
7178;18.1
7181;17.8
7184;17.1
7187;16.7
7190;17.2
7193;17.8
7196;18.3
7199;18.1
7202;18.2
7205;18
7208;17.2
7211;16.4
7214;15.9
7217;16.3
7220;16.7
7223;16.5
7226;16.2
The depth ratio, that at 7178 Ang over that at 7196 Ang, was 1.1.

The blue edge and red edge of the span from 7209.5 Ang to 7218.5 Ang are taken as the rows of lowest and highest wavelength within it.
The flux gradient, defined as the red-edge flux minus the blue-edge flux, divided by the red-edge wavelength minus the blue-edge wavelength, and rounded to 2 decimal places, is -0.02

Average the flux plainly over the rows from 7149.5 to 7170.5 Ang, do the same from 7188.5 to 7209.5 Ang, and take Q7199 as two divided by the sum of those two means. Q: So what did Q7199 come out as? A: 0.0568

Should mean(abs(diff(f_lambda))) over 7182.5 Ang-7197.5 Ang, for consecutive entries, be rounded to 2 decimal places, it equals 0.50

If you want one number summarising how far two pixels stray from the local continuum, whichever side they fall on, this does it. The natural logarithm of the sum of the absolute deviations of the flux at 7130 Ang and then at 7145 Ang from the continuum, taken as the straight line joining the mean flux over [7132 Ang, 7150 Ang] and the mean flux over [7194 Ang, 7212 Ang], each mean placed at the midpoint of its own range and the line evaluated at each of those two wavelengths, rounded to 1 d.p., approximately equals -0.1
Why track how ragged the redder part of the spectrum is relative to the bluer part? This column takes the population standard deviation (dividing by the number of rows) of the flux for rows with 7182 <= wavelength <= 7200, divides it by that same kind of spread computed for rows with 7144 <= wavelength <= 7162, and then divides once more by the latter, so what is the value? 8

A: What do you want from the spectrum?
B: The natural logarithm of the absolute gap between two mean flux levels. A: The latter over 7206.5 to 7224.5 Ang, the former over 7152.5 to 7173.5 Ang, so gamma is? -0.11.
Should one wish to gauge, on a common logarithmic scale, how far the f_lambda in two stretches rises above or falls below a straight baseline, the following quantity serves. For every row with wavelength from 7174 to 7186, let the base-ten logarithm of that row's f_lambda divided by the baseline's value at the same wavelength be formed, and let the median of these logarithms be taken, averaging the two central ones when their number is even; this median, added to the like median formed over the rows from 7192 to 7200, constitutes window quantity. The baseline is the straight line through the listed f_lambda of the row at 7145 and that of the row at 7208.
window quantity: 0.036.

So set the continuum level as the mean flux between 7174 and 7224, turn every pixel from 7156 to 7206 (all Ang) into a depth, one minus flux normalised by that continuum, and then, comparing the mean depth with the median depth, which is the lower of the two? -0.024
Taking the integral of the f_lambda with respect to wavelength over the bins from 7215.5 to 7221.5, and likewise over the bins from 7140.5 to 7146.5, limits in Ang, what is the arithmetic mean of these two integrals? 99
